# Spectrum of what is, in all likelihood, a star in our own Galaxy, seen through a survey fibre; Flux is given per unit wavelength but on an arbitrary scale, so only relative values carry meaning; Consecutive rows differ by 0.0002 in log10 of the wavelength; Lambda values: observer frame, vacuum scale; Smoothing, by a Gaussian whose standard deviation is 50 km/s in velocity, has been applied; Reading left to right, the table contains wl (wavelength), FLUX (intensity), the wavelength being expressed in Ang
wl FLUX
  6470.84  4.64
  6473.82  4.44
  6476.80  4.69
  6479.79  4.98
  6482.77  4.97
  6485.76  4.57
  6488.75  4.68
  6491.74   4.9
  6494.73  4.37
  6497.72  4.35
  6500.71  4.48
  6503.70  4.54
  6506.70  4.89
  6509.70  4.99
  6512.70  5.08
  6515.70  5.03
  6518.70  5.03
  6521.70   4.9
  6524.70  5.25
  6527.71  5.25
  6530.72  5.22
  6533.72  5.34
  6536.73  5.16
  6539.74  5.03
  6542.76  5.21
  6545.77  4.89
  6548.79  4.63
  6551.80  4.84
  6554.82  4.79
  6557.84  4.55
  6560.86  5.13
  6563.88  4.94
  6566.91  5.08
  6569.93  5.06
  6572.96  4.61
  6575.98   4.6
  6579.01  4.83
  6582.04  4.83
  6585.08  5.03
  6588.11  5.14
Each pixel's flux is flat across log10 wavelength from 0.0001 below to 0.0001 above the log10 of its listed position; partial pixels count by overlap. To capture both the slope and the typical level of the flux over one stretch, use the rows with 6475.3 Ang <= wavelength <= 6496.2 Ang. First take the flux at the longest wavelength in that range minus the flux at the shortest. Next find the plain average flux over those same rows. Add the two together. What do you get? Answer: 4.4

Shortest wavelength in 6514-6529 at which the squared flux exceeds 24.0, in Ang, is 6515.70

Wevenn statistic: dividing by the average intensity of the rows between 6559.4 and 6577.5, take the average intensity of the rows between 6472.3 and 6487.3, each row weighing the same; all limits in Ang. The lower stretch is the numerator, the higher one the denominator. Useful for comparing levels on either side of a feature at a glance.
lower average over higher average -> 0.96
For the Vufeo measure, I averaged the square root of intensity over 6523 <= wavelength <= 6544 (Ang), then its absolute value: 2.28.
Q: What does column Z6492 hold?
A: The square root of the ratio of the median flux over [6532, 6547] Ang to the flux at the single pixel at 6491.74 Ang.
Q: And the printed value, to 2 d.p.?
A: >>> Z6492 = 1.03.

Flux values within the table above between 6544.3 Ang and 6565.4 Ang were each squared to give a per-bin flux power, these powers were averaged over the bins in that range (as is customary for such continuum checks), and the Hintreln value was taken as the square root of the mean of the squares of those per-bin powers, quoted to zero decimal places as 23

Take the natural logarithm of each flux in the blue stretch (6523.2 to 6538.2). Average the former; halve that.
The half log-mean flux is 0.83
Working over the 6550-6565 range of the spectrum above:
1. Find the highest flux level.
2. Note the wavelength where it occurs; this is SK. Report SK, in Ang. 6560.86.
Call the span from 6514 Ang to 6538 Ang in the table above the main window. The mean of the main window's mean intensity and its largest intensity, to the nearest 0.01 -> 5.24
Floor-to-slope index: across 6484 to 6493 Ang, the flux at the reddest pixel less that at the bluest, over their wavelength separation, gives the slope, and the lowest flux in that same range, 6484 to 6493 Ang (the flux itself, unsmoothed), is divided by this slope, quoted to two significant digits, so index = 83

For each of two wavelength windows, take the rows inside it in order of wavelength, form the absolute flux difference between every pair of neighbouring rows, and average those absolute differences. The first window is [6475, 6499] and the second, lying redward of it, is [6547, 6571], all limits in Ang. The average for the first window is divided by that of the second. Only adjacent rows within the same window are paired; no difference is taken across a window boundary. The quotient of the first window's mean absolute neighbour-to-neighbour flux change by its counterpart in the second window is 1.1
